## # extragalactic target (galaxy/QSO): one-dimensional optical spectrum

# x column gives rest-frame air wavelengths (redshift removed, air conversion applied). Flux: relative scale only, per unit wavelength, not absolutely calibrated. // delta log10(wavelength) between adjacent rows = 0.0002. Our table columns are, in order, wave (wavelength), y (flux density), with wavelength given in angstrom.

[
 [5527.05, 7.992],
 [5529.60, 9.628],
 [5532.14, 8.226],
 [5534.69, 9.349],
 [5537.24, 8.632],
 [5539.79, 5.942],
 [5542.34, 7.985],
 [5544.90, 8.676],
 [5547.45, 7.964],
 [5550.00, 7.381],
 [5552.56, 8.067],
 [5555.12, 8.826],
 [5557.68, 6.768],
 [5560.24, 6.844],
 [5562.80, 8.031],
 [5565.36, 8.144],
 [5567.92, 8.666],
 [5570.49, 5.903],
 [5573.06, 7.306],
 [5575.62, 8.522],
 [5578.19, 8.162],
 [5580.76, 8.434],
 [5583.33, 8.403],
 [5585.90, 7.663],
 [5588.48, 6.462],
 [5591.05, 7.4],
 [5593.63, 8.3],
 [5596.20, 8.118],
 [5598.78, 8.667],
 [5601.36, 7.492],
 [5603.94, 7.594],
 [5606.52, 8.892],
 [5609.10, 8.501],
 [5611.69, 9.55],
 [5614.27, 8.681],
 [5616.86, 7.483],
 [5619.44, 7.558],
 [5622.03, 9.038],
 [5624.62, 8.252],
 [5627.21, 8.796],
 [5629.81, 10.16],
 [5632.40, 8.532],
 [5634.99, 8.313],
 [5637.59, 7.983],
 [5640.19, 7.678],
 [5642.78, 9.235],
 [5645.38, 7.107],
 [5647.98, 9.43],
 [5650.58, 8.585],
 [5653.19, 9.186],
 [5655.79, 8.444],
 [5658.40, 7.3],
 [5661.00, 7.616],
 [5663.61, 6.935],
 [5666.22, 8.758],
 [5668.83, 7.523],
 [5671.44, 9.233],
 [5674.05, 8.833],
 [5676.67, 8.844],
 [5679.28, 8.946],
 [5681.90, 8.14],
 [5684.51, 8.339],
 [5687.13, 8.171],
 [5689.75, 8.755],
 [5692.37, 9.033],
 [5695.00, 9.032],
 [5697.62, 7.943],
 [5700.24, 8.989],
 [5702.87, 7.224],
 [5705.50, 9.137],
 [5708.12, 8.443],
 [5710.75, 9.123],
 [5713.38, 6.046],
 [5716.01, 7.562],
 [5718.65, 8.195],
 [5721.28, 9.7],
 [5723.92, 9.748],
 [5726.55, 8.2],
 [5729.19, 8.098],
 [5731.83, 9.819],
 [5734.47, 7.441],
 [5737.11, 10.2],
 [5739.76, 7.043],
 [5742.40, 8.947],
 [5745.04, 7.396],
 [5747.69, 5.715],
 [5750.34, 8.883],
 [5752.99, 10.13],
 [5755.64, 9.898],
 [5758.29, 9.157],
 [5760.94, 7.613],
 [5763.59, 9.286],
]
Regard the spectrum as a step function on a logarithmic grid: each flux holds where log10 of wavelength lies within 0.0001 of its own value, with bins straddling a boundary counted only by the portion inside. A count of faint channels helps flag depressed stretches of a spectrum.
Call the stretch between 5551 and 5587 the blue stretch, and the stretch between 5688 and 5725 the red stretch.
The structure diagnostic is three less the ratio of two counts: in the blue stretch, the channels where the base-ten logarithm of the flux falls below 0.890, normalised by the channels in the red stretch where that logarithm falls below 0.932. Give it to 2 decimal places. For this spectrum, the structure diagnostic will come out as 2.17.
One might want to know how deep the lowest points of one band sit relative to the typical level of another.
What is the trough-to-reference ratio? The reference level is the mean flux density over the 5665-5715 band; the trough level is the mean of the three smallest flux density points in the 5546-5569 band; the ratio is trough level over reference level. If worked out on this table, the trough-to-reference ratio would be 0.83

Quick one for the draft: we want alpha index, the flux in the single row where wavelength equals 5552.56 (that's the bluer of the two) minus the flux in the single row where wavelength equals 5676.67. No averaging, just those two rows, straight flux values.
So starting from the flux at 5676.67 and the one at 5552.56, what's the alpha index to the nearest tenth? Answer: -0.8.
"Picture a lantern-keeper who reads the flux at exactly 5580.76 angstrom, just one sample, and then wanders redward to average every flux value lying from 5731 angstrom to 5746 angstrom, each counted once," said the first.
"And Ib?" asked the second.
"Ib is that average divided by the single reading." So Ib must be 1.00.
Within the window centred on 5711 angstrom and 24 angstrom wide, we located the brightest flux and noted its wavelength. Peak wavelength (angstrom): 5721.28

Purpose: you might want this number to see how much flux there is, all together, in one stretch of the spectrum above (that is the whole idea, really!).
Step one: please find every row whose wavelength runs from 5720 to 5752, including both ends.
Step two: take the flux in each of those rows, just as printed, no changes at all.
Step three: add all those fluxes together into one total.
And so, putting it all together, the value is 101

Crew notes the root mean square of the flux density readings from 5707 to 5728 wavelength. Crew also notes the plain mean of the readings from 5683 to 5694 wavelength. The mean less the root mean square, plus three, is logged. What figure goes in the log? 3.12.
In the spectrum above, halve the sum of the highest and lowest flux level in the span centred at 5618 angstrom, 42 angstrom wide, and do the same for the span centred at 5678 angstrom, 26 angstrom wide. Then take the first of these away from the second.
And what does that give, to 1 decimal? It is -0.4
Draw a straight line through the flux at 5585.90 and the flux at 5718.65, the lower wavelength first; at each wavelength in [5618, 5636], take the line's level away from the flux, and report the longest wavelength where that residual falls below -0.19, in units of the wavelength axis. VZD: 5619.44 angstrom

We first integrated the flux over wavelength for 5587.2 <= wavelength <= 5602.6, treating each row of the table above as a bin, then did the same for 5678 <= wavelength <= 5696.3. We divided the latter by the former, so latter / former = 1.3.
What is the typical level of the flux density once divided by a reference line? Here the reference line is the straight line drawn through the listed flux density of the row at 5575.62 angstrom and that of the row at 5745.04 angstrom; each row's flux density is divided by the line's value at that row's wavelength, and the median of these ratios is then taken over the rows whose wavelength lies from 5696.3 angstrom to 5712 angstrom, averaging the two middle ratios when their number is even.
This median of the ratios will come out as 1.14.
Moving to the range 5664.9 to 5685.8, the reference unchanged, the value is 1.11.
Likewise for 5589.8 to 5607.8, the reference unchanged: 0.97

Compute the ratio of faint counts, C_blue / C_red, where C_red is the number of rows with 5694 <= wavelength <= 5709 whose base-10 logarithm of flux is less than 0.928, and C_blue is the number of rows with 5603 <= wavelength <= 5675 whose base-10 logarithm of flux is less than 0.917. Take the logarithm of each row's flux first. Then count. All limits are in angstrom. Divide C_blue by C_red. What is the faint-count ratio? 3.7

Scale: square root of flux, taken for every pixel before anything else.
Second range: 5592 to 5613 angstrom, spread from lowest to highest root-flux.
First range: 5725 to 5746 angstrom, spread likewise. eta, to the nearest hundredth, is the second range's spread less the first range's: -0.19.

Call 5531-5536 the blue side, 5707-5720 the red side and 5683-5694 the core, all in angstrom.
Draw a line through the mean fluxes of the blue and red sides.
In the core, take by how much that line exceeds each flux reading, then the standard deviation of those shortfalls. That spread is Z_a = 0.4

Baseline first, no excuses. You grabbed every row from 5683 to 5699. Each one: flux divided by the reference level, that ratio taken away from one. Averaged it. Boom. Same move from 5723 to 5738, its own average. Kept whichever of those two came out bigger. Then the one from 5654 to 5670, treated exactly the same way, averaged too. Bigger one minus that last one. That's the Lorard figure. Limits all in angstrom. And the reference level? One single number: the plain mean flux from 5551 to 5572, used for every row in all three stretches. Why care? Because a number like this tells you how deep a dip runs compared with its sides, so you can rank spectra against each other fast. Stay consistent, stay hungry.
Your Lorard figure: -0.10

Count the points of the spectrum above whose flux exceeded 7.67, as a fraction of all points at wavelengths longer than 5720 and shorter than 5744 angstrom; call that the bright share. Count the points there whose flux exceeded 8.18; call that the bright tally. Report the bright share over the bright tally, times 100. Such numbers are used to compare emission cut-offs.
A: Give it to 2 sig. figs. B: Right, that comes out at 13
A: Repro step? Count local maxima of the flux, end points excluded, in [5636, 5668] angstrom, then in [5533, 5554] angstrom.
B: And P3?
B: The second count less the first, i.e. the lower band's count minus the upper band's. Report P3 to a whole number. -3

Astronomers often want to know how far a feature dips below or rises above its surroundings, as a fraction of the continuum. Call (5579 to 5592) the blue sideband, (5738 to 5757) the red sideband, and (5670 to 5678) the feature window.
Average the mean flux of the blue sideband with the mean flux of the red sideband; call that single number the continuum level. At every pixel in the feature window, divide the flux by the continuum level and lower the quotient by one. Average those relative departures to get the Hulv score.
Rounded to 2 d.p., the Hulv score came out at 0.12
